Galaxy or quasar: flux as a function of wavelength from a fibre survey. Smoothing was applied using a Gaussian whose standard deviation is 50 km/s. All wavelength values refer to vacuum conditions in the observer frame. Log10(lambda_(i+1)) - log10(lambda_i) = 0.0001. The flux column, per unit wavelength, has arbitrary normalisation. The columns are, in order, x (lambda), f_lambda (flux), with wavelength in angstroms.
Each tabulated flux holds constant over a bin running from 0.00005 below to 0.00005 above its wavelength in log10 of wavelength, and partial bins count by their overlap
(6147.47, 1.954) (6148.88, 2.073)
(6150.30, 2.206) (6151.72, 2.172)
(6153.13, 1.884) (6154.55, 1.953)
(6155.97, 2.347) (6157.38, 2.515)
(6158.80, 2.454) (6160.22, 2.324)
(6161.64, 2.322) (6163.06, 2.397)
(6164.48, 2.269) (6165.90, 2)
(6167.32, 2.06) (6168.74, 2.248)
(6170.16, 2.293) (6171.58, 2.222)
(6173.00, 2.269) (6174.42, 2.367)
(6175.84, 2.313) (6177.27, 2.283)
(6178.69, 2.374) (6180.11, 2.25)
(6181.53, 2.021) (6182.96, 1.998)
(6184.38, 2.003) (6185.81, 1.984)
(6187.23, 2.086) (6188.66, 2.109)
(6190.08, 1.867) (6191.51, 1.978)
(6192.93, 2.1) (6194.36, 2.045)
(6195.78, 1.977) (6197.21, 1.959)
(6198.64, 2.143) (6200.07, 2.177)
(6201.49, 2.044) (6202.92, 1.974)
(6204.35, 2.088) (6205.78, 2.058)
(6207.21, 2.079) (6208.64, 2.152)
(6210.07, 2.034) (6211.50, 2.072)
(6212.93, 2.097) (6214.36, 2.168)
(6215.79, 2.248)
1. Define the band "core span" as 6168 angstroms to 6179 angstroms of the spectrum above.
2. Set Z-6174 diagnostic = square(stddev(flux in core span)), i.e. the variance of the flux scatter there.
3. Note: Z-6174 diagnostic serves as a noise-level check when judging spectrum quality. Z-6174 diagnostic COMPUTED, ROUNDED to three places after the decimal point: 0.003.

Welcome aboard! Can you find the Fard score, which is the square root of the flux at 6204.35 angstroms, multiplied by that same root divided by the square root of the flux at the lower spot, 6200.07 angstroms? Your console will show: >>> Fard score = 1.42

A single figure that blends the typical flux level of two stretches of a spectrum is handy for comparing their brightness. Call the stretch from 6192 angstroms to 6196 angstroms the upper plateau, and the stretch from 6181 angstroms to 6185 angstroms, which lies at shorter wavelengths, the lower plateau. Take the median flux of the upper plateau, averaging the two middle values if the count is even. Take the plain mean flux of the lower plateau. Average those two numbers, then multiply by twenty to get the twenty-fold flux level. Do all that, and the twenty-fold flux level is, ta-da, 40.5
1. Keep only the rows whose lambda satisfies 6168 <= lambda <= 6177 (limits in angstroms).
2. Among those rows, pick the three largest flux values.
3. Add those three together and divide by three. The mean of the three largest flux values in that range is 2.32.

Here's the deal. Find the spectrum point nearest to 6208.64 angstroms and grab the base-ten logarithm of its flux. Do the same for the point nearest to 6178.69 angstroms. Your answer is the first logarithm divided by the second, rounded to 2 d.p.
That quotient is 0.89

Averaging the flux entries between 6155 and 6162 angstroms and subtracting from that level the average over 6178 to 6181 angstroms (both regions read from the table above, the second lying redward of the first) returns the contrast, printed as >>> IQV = 0.08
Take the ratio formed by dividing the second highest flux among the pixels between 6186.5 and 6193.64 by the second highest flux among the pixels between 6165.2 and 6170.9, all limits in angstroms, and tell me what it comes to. 0.93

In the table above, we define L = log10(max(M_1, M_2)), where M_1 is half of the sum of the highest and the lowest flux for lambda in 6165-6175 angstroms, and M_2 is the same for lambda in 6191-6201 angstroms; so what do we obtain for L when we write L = 0.339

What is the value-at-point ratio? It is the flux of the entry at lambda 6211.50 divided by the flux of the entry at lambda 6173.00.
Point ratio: 0.91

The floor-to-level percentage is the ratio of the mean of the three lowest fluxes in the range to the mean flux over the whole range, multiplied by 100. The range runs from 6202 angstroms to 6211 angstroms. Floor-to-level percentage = 98.0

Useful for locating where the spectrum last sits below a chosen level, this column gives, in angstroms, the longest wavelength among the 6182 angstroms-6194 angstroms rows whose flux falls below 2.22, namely 6192.93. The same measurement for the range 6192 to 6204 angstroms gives 6202.92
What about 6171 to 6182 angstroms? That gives 6181.53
